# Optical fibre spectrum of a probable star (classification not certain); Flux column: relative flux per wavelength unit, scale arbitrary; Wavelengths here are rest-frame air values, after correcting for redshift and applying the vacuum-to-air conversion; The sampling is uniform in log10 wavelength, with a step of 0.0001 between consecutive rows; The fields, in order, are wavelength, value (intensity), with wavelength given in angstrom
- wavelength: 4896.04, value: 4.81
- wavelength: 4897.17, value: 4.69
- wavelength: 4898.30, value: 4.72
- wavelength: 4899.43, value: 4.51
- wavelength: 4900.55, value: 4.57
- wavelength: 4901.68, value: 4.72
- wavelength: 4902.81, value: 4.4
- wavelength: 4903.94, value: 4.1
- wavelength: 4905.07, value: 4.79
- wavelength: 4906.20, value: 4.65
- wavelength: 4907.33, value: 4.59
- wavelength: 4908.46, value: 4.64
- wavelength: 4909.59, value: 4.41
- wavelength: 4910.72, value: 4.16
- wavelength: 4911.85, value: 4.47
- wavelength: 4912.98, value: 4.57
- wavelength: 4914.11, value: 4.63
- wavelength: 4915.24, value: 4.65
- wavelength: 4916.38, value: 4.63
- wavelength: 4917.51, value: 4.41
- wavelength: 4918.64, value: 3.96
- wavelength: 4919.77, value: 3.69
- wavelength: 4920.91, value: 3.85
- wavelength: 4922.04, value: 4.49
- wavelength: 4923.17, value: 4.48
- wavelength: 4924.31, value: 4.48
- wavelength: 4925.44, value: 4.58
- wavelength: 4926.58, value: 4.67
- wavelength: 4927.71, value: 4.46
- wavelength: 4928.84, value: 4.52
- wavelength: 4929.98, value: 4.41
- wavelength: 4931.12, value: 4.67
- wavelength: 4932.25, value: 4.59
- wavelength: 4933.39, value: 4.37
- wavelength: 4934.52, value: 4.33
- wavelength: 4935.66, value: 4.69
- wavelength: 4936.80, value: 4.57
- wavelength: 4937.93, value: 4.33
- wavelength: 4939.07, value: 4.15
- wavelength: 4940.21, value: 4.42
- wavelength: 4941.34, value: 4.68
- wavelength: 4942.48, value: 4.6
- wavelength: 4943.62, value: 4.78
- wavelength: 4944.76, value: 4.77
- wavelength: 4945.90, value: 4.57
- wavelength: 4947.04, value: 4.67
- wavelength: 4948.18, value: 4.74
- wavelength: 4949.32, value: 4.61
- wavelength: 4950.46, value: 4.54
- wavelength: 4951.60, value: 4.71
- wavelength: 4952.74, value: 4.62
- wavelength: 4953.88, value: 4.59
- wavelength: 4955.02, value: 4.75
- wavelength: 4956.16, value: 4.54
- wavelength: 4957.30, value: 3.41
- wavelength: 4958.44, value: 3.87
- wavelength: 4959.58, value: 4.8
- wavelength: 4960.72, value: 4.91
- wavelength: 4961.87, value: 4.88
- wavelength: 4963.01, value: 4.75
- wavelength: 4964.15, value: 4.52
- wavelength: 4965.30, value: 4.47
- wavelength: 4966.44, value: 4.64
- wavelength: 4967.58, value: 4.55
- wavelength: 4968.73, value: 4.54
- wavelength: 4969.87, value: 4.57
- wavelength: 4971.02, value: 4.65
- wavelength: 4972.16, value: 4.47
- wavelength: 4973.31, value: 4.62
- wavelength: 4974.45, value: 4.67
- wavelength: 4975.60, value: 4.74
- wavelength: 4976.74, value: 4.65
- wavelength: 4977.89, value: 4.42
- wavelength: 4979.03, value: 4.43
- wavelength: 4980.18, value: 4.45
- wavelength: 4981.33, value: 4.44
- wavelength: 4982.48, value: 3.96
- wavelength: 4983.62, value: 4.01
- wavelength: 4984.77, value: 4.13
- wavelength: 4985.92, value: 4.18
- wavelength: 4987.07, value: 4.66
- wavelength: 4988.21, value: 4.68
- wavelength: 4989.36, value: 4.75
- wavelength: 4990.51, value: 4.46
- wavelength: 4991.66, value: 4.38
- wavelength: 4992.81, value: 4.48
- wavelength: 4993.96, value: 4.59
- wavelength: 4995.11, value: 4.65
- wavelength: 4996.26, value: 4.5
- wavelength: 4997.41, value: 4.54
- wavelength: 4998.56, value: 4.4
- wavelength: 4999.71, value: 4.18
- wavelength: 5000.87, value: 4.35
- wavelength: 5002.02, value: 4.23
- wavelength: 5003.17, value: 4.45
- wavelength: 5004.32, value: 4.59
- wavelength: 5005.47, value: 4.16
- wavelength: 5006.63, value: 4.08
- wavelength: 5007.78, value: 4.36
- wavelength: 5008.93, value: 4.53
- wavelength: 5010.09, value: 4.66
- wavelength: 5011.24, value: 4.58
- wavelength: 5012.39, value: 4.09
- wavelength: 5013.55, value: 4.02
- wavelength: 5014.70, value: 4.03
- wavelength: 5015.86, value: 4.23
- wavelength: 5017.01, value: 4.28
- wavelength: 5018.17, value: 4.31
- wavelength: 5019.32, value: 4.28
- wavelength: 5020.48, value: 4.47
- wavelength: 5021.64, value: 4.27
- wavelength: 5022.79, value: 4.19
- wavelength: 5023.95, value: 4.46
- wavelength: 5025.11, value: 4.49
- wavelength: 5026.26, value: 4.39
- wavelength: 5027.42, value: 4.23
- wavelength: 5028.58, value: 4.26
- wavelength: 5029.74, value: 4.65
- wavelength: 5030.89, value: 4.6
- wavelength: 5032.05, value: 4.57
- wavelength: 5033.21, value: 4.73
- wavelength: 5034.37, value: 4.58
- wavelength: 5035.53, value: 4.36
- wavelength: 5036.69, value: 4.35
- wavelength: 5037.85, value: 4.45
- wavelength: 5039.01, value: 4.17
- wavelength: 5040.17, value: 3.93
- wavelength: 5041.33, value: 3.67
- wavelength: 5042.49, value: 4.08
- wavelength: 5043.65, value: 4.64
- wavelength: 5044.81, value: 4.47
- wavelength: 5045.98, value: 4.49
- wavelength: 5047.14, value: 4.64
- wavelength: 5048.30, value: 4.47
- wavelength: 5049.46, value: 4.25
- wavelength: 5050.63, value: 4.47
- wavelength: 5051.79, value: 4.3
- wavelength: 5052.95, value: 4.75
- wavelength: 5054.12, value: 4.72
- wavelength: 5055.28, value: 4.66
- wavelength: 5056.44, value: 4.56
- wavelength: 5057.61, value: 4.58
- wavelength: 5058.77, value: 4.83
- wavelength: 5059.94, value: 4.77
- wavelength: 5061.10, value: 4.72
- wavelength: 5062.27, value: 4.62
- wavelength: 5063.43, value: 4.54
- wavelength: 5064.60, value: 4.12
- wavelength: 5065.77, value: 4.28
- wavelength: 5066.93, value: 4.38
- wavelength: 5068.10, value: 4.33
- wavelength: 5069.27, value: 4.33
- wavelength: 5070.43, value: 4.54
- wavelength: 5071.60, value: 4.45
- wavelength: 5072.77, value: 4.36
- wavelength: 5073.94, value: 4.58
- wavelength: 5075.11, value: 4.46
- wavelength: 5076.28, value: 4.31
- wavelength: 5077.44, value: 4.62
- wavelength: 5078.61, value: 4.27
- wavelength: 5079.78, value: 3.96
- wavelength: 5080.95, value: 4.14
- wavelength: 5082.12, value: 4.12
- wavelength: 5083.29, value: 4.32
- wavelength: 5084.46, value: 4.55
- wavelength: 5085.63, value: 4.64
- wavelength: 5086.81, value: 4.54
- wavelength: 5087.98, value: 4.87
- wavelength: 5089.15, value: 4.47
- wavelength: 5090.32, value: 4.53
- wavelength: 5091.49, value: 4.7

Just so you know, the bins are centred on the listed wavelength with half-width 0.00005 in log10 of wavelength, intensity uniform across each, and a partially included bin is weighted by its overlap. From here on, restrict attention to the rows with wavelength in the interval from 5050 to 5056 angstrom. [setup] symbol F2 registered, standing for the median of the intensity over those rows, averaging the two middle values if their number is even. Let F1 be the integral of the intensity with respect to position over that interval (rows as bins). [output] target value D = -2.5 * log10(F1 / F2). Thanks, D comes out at -1.93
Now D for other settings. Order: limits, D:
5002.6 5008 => -1.82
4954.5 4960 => -1.78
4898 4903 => -1.75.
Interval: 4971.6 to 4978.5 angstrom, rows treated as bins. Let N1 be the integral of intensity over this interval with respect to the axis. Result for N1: 31.7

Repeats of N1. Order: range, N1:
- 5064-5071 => 30.3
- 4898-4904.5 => 29.2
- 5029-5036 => 32.1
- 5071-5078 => 31.2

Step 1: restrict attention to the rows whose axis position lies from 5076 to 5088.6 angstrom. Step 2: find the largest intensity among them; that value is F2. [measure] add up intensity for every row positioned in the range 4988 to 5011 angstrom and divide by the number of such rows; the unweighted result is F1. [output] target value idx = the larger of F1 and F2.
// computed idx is 4.87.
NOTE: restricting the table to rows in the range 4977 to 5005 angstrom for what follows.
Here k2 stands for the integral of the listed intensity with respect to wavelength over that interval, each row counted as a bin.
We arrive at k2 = 124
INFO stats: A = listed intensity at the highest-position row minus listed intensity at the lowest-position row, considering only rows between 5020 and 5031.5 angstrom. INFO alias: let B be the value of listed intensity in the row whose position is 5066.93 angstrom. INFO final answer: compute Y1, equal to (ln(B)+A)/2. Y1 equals 0.80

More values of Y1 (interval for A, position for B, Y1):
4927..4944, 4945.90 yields 0.92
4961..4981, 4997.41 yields 0.54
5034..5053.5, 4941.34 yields 0.86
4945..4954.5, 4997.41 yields 0.77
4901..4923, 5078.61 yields 0.61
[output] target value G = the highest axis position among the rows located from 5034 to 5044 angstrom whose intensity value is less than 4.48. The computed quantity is 5042.49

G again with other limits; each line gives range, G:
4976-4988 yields 4985.92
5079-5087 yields 5083.29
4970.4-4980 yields 4979.03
